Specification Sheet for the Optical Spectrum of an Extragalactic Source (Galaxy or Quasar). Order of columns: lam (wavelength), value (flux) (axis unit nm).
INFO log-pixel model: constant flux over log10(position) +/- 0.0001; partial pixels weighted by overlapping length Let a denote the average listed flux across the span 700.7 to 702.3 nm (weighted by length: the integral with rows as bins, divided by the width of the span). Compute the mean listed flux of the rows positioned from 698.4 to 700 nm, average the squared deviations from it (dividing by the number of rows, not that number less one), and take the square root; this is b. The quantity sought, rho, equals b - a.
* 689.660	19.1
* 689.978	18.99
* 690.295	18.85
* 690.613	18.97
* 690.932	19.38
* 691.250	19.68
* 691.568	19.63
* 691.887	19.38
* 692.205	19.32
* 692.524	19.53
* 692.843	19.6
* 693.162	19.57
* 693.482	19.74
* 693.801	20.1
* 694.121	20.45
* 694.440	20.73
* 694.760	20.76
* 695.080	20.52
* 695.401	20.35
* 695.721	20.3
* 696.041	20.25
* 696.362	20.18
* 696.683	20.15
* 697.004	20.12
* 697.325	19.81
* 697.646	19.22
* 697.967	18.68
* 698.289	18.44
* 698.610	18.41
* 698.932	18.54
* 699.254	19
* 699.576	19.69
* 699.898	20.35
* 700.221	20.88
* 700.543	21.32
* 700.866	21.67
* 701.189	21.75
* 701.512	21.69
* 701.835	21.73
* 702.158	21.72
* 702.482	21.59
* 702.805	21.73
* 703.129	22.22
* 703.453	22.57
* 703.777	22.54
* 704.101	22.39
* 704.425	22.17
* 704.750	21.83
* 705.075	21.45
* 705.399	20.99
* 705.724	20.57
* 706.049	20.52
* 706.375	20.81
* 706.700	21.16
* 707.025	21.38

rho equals -21.0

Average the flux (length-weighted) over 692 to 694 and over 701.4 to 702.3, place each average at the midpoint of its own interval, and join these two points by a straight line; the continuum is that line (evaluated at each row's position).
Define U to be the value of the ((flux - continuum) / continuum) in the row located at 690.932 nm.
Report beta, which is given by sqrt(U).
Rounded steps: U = 0.0110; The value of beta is 0.105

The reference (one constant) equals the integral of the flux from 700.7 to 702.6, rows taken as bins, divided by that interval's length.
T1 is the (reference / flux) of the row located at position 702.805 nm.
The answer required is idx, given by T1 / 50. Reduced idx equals 0.0200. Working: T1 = 1.00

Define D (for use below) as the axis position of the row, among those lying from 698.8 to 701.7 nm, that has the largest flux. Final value 701.189 nm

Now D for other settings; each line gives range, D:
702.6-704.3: 703.453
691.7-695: 694.760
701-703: 701.189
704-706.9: 704.101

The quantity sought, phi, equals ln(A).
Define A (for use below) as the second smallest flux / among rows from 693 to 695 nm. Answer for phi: 2.98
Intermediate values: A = 19.74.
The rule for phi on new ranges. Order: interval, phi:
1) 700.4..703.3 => 3.07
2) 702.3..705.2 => 3.07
